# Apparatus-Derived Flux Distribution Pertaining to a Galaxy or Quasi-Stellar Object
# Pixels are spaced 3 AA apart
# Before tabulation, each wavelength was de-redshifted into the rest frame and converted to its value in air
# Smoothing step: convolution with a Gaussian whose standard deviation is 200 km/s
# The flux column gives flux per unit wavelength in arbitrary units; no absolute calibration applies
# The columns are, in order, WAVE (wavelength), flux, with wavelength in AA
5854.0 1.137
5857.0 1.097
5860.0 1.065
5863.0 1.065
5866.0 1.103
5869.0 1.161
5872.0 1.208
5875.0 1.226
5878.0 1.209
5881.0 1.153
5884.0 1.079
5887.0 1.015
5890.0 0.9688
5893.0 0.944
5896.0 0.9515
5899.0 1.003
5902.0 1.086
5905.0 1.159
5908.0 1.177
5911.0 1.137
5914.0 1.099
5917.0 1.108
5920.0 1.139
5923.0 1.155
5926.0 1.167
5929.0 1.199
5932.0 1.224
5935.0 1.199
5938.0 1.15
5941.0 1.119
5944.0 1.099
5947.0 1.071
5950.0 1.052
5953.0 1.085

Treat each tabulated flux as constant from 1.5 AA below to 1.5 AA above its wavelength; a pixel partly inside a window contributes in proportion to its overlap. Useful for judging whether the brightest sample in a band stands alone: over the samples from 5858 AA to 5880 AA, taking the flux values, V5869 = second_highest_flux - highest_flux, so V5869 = -0.017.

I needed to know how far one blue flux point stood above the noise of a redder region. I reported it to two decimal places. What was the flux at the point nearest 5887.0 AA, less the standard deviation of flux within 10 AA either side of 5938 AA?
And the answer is 0.96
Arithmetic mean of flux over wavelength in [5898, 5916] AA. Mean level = 1.11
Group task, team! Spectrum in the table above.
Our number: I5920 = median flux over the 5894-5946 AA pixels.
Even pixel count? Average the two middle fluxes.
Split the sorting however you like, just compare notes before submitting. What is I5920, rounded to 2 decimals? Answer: 1.14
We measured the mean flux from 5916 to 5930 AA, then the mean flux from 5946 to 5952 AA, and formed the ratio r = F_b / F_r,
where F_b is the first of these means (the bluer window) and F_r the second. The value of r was 1.09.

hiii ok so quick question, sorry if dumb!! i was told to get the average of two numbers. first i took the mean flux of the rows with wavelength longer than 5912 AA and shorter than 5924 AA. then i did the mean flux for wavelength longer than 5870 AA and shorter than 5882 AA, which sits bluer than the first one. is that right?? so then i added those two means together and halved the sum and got 1.162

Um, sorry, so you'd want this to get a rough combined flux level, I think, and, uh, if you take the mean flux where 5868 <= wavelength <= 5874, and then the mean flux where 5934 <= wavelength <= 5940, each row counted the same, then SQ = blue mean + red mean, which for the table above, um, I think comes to 2.36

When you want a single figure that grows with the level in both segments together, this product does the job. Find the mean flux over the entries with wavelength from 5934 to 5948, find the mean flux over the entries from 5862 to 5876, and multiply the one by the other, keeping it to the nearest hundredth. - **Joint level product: 1.30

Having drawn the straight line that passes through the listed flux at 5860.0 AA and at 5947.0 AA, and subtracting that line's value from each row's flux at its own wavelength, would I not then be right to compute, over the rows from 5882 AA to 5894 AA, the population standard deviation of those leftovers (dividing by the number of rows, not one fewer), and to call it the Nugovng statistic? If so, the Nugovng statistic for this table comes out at 0.052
